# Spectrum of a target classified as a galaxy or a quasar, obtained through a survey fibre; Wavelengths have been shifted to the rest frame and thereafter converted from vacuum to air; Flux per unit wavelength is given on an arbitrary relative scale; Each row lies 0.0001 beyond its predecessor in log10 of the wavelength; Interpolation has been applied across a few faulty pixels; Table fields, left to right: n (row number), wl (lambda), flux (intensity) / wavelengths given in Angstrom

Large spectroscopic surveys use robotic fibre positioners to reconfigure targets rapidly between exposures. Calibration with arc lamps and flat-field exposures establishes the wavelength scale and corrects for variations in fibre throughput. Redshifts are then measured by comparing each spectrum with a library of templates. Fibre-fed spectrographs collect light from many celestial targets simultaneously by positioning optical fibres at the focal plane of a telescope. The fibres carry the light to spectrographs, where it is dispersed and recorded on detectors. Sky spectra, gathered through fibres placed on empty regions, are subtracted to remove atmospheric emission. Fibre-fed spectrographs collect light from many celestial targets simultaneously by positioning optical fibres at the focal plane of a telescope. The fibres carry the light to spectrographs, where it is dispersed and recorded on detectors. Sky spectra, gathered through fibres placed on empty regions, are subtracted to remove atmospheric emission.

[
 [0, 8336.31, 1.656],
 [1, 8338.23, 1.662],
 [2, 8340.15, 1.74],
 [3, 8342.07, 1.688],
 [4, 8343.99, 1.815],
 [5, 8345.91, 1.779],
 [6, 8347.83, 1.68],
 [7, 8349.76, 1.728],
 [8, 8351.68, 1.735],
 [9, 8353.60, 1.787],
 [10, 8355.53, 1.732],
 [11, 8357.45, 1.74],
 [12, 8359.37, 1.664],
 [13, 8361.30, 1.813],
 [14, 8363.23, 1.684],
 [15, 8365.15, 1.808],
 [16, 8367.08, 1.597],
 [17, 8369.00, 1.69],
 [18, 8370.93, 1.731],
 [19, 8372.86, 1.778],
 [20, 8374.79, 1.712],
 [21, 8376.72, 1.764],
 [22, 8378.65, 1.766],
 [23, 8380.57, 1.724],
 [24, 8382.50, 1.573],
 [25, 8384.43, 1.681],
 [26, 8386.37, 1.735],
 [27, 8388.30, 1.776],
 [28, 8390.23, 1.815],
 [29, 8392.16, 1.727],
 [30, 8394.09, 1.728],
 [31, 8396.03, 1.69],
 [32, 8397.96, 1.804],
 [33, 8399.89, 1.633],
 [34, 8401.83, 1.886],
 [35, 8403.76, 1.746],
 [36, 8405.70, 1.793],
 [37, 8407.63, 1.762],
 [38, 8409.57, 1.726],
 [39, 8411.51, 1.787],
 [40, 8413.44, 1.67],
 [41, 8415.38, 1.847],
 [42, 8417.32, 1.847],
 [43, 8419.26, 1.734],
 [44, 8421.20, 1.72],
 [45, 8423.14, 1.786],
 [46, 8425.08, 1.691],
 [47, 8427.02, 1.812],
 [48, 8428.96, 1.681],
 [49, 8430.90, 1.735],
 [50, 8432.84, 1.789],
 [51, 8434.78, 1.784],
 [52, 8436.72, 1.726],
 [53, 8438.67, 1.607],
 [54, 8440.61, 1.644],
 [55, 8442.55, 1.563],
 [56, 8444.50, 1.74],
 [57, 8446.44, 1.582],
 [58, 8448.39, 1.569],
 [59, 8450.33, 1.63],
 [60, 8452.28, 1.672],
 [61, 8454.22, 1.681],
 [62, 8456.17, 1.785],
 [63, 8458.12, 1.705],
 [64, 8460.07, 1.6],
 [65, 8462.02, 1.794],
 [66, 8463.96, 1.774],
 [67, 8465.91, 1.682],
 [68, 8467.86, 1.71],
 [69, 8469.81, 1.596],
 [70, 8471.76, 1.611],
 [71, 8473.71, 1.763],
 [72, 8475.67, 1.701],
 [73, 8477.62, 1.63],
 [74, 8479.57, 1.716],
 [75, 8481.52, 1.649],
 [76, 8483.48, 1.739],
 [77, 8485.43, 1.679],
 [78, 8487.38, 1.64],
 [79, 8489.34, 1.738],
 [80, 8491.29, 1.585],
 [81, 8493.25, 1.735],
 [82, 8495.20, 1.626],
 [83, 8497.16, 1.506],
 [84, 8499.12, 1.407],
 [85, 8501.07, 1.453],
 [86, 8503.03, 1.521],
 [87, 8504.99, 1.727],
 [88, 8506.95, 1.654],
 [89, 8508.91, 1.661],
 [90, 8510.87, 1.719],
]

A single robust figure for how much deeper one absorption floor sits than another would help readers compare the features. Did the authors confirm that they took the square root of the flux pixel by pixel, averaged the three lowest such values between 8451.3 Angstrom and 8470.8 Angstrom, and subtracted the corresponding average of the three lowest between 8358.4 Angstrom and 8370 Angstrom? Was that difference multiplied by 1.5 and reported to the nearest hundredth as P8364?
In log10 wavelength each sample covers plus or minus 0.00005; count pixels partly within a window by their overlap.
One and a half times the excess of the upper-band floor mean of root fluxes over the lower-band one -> -0.02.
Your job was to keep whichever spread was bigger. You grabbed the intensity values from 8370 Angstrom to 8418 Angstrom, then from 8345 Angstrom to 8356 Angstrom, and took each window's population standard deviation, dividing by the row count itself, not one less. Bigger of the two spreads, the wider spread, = 0.067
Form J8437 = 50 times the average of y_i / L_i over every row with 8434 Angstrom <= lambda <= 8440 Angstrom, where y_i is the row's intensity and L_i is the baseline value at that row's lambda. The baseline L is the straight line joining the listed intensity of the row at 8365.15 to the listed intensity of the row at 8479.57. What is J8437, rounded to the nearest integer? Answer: 49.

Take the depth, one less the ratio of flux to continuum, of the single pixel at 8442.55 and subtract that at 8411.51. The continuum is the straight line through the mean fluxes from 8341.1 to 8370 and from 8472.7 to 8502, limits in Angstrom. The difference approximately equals 0.12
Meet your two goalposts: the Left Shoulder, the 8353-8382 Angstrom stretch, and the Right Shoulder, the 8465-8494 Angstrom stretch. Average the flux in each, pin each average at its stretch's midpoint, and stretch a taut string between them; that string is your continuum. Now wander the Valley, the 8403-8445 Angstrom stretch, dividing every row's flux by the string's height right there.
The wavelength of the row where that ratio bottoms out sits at 8442.55 Angstrom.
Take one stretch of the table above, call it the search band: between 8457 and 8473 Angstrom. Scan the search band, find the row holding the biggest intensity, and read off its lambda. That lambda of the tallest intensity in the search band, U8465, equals 8462.02 Angstrom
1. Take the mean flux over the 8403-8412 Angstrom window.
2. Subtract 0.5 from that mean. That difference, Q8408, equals 1.26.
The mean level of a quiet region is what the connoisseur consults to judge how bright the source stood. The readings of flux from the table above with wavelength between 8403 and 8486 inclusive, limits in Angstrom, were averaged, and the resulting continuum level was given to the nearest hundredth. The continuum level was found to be 1.71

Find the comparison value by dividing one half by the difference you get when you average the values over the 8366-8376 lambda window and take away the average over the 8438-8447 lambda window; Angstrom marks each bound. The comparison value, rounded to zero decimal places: 7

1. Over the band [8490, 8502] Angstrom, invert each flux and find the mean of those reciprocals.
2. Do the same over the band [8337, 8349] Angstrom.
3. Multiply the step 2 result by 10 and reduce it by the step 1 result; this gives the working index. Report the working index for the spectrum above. 5.15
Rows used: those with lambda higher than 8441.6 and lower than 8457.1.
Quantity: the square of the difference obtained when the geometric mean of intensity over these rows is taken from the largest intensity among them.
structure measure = 0.018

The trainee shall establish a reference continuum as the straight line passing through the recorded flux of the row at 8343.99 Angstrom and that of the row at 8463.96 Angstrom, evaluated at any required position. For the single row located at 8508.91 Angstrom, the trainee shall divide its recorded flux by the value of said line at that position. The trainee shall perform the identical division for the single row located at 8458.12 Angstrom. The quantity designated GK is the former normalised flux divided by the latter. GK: 0.98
